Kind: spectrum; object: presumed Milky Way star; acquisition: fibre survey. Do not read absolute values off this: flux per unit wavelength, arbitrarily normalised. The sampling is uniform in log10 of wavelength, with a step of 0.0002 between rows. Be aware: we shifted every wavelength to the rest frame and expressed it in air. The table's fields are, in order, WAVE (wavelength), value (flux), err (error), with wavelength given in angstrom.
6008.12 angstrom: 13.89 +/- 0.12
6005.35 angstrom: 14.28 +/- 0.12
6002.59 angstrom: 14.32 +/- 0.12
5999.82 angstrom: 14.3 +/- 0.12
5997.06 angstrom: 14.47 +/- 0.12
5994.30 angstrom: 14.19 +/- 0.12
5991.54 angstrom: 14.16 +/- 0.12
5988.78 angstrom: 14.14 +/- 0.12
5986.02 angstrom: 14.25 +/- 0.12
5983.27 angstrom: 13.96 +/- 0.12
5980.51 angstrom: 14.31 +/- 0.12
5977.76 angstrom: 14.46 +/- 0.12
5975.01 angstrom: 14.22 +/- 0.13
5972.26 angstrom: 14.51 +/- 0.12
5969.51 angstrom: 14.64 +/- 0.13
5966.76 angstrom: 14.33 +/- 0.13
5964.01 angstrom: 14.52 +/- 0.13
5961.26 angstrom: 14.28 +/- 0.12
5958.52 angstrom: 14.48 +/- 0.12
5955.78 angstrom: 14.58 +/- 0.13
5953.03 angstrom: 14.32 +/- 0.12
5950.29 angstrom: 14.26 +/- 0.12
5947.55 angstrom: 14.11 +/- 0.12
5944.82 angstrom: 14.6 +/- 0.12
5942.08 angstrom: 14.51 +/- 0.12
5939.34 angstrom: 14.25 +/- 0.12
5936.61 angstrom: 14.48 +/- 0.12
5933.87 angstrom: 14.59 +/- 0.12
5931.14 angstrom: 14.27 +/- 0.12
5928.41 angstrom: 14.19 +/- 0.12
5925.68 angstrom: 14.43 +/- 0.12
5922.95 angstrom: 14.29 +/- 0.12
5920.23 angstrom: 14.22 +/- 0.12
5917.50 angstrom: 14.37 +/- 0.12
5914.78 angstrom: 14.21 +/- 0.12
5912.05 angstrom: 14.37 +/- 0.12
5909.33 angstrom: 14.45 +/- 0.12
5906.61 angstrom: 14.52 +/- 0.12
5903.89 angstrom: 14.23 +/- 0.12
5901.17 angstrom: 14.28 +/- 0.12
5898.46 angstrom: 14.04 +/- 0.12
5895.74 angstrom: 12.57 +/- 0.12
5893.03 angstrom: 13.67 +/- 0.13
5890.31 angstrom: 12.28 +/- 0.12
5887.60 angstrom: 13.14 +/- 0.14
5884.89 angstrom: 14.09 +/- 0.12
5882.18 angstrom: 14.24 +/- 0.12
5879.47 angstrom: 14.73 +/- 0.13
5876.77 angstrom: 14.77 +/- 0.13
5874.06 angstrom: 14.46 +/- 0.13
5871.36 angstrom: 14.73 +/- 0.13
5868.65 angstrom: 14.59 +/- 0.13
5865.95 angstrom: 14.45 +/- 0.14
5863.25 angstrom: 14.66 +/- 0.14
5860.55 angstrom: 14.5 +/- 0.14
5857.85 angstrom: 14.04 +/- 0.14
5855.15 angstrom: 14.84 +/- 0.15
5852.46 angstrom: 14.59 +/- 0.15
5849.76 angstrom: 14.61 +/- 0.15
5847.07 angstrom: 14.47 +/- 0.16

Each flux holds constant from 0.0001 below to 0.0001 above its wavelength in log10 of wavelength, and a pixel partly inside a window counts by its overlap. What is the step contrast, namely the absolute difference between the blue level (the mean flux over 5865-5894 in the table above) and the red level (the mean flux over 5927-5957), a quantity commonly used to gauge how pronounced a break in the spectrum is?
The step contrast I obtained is 0.27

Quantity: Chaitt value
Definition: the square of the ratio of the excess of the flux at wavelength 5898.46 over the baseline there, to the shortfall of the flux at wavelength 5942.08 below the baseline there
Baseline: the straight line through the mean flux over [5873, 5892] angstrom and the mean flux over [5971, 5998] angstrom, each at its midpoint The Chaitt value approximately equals 0.0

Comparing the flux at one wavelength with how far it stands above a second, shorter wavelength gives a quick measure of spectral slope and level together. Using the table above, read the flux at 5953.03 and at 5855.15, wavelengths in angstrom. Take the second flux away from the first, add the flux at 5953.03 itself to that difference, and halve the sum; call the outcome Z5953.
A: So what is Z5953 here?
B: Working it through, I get 6.90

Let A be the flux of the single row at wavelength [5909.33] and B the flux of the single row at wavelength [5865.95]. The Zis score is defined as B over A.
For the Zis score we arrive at 1.00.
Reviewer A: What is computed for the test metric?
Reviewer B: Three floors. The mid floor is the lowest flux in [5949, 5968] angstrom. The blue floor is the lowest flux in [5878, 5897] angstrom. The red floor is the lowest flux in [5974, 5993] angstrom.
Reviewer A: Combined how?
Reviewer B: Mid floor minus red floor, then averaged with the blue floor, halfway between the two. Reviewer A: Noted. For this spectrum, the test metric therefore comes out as 6.29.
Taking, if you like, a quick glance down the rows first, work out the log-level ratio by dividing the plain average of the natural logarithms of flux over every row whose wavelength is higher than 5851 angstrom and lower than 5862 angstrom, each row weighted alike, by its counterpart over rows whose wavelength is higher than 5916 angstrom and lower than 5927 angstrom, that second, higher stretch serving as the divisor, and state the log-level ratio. 1.00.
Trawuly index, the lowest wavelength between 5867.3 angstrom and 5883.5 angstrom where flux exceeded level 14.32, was 5868.65 angstrom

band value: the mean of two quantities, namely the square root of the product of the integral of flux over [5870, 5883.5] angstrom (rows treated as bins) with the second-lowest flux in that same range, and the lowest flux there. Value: 33.8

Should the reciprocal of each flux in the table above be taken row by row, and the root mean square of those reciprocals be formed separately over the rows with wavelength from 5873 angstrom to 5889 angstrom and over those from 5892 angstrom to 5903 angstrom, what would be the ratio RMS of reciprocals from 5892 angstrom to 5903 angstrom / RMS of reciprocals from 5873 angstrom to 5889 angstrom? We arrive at 1.045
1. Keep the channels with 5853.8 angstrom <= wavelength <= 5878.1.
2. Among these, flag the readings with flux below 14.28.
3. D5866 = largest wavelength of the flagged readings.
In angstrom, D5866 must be 5857.85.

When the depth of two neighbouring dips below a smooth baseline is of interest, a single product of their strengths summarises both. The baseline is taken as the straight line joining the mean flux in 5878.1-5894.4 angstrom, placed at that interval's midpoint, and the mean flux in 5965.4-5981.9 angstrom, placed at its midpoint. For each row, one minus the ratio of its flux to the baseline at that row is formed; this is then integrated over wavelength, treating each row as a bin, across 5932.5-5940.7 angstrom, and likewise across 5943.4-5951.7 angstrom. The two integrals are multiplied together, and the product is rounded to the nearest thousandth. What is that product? 0.014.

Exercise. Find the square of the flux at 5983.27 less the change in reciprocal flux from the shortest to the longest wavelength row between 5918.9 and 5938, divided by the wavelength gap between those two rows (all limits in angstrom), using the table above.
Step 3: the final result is 195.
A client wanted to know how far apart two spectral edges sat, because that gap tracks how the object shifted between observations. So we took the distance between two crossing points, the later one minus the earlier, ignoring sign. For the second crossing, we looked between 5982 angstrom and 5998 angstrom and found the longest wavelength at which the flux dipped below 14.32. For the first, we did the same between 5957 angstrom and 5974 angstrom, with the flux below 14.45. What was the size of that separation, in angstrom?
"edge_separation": 27.5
